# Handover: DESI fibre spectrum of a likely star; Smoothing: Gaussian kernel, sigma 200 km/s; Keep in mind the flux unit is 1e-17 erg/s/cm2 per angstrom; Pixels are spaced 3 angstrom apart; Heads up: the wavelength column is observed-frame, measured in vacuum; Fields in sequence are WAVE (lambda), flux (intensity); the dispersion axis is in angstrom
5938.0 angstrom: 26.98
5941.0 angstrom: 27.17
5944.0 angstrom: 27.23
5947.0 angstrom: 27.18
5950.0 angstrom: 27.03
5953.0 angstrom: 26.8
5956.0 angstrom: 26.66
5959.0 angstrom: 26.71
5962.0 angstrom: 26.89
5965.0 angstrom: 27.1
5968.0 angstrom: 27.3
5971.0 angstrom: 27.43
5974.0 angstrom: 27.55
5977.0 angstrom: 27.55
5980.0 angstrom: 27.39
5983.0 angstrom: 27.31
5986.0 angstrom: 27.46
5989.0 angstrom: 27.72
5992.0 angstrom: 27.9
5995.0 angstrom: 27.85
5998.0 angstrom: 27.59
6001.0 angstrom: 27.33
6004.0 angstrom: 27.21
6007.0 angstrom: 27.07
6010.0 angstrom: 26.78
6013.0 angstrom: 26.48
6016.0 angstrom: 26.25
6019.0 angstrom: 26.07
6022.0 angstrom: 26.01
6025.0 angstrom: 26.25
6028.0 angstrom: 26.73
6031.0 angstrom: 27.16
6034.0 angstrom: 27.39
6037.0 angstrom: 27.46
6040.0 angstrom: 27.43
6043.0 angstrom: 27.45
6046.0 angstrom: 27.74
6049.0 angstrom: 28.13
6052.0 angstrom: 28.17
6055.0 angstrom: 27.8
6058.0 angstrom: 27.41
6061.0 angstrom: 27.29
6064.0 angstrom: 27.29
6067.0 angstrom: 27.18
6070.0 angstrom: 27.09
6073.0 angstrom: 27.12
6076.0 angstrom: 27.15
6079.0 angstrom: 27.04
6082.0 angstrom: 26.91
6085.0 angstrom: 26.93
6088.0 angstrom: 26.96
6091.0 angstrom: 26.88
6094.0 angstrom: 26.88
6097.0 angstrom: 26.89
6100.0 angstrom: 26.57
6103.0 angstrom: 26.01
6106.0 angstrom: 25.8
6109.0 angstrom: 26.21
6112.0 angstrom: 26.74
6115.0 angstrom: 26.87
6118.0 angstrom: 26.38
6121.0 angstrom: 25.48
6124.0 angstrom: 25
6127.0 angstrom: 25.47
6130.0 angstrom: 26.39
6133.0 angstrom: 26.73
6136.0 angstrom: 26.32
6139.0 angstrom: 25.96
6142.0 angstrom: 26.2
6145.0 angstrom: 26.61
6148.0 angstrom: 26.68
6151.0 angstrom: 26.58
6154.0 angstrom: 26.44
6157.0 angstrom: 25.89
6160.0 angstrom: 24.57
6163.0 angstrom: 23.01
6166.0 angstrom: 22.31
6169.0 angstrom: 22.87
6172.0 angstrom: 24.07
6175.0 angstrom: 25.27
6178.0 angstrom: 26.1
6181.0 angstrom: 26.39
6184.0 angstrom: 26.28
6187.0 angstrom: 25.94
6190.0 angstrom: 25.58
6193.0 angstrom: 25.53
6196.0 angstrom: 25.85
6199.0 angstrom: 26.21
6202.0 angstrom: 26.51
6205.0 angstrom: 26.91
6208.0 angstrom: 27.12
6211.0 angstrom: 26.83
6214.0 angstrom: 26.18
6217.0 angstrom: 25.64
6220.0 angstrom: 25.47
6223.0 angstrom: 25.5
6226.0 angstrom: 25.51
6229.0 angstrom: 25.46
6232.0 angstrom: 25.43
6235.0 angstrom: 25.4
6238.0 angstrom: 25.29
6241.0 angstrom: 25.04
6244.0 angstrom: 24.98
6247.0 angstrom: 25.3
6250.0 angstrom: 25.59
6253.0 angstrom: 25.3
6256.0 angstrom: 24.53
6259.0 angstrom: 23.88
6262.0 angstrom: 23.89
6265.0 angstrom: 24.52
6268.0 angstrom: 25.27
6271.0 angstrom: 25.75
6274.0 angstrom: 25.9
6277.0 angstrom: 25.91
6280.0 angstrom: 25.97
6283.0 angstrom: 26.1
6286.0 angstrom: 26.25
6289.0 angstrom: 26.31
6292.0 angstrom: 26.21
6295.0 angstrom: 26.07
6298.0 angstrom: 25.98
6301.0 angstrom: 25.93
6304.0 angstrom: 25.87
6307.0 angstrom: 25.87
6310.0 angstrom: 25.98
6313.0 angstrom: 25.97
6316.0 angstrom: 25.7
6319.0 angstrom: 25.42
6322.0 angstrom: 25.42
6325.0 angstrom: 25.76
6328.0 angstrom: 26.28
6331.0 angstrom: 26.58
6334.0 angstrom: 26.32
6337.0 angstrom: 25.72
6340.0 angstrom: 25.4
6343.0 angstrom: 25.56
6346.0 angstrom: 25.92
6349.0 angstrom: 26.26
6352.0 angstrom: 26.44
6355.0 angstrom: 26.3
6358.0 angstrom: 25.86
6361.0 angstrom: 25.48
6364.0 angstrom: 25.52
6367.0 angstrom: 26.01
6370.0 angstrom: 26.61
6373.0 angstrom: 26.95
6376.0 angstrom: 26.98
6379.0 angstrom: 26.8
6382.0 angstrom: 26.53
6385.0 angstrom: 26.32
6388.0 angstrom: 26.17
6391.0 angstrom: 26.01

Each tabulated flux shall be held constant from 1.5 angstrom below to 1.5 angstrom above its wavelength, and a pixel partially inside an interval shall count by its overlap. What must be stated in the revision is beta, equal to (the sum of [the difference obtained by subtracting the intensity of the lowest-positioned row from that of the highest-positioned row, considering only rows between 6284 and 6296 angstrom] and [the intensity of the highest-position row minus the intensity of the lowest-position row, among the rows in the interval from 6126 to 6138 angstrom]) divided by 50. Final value 0.013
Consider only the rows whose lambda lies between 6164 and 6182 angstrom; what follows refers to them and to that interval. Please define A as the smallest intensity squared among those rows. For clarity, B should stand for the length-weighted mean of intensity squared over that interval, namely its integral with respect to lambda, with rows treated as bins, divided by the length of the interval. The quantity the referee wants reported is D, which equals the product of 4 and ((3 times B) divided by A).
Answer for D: 14.4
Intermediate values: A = 498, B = 598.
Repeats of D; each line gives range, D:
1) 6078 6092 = 12.1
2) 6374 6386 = 12.3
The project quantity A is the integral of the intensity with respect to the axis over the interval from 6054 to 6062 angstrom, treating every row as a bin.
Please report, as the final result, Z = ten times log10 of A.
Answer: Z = 23.4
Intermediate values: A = 220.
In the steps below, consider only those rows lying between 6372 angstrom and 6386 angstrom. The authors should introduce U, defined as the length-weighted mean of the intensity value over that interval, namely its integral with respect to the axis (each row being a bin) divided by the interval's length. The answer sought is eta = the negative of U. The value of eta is -26.7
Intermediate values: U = 26.7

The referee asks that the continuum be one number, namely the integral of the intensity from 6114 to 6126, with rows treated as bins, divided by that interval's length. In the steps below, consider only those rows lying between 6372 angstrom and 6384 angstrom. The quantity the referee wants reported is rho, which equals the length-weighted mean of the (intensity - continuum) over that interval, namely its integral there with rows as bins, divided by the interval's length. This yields 0.9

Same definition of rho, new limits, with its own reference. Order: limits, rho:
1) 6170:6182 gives -0.6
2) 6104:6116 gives 0.5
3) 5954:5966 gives 1.0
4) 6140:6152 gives 0.6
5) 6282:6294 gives 0.3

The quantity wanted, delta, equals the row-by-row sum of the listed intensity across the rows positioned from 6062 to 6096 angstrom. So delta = 297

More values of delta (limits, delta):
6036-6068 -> 303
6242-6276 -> 275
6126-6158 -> 289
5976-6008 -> 302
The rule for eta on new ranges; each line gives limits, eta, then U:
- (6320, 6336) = -26.0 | 26.0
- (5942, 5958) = -27.0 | 27.0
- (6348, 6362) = -26.1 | 26.1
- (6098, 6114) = -26.3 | 26.3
